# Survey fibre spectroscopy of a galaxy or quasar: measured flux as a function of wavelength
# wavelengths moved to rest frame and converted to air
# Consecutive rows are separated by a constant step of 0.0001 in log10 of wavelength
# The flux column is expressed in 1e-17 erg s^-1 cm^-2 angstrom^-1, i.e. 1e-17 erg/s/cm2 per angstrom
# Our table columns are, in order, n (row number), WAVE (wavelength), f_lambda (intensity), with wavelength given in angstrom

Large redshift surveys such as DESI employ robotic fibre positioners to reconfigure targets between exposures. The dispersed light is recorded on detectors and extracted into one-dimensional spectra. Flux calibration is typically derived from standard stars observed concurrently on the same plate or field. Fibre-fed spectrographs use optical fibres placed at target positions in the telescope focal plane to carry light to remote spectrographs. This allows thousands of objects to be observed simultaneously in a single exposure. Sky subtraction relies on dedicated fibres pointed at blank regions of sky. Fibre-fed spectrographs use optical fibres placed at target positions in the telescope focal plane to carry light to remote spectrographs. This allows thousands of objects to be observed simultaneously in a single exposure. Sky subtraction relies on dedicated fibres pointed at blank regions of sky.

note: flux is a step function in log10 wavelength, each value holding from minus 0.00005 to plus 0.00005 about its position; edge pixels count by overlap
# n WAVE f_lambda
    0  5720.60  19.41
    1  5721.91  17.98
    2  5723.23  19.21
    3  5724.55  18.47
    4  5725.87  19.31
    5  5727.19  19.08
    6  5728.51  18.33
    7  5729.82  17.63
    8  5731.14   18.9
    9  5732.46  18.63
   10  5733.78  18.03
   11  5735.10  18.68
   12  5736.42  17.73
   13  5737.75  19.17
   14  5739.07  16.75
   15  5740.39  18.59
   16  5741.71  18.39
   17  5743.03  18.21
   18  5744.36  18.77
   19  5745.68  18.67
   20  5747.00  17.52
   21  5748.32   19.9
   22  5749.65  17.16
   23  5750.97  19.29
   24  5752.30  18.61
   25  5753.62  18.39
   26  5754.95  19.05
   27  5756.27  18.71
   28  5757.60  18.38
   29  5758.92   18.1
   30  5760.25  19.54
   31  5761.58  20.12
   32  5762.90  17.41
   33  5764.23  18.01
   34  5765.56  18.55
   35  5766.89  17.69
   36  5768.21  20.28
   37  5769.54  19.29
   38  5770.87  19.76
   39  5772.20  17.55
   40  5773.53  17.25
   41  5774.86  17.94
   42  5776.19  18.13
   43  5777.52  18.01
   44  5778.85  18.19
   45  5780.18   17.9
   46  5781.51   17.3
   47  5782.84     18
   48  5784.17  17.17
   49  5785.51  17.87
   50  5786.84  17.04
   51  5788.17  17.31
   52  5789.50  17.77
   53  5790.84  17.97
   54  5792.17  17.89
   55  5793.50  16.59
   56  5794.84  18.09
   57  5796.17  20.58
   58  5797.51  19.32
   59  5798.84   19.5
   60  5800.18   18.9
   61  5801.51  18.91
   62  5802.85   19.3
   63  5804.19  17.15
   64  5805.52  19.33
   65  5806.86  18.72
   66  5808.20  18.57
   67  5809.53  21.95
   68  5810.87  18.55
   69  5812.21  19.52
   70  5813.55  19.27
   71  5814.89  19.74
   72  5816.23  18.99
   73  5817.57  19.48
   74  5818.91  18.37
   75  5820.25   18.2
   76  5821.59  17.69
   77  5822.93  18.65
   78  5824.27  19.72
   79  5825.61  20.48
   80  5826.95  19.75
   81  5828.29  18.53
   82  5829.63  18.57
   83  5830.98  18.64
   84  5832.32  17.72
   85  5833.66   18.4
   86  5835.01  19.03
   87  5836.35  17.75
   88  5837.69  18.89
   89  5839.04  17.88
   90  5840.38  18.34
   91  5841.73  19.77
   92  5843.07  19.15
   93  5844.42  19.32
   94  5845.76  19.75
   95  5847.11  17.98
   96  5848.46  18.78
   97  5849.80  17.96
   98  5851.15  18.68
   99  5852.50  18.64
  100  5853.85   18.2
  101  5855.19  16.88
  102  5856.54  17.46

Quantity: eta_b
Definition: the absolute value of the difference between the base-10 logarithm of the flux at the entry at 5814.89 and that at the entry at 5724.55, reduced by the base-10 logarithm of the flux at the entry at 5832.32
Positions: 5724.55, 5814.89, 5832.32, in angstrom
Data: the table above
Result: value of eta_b -1.22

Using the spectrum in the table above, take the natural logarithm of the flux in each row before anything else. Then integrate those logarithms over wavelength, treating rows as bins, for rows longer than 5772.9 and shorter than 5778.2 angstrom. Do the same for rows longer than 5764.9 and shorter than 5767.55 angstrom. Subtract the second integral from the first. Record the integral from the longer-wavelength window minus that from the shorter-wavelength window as 8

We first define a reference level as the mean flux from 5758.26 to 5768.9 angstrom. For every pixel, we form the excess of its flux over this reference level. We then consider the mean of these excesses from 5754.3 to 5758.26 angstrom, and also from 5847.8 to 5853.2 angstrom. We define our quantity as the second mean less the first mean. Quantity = -0.20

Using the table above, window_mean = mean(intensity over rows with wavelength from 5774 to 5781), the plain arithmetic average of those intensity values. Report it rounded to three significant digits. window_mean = 18.0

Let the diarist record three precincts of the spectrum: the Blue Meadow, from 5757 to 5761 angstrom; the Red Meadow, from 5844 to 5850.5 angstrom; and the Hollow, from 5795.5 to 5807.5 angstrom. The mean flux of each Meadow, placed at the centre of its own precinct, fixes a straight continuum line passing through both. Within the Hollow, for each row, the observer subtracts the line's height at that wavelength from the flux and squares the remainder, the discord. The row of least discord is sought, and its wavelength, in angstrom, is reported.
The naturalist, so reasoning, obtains 5806.86 angstrom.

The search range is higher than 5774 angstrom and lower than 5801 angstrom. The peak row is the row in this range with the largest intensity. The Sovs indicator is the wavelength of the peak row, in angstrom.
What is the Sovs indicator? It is 5796.17 angstrom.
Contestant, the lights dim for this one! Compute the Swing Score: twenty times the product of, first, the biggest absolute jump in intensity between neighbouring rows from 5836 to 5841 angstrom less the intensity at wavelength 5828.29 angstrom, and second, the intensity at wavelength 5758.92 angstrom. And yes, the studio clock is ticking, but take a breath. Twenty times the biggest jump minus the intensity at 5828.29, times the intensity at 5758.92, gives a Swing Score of -6295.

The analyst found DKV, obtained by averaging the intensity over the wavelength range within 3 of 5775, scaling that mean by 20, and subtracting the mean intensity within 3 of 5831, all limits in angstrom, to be 337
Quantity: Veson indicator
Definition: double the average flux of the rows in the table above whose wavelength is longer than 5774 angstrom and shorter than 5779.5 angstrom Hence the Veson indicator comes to 36.1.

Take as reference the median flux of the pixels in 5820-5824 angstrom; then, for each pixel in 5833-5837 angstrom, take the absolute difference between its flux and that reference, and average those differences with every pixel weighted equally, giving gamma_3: 0.49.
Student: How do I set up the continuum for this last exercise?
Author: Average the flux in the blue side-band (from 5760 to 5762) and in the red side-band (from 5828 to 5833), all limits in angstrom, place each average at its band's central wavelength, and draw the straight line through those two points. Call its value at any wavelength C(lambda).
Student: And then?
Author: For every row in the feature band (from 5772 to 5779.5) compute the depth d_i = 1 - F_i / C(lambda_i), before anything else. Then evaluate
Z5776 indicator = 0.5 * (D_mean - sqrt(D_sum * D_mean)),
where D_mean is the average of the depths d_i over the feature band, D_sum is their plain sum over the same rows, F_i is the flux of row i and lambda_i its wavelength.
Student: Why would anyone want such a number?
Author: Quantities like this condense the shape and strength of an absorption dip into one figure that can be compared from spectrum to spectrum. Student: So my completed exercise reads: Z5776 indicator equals -0.062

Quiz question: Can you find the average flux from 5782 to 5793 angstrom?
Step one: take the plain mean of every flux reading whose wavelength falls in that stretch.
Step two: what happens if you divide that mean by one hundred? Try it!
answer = 0.176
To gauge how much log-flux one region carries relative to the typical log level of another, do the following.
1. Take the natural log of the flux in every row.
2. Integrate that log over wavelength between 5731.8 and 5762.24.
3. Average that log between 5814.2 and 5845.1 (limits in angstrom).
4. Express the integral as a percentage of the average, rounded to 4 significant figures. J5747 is 3027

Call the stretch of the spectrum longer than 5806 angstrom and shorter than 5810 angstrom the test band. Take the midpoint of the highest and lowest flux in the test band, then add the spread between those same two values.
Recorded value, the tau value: 23.6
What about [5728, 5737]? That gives 19.5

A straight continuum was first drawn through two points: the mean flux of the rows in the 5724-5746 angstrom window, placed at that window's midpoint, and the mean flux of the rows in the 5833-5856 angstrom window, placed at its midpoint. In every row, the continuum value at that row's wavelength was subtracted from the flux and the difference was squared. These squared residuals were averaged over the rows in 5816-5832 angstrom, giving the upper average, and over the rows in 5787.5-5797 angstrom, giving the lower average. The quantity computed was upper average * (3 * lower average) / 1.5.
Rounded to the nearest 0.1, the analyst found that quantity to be 2.2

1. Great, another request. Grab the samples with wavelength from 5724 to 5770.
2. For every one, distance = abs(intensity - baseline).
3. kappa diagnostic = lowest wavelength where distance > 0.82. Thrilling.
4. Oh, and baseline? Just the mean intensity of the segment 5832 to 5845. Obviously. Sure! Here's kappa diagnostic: 5729.82 angstrom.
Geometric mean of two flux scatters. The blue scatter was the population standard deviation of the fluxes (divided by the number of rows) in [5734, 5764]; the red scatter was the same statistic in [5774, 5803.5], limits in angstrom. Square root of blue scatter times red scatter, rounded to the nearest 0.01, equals 0.87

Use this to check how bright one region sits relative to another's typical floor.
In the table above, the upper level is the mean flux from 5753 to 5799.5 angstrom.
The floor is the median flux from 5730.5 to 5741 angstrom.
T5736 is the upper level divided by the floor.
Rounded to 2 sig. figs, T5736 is 0.98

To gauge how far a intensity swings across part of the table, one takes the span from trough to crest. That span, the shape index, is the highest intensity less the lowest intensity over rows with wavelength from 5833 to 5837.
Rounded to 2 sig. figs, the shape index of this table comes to 1.3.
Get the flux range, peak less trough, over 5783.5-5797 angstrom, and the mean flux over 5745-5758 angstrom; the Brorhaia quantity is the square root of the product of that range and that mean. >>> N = 8.6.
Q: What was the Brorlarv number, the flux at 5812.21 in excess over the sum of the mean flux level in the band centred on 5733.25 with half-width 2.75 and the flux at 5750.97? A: -18.3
